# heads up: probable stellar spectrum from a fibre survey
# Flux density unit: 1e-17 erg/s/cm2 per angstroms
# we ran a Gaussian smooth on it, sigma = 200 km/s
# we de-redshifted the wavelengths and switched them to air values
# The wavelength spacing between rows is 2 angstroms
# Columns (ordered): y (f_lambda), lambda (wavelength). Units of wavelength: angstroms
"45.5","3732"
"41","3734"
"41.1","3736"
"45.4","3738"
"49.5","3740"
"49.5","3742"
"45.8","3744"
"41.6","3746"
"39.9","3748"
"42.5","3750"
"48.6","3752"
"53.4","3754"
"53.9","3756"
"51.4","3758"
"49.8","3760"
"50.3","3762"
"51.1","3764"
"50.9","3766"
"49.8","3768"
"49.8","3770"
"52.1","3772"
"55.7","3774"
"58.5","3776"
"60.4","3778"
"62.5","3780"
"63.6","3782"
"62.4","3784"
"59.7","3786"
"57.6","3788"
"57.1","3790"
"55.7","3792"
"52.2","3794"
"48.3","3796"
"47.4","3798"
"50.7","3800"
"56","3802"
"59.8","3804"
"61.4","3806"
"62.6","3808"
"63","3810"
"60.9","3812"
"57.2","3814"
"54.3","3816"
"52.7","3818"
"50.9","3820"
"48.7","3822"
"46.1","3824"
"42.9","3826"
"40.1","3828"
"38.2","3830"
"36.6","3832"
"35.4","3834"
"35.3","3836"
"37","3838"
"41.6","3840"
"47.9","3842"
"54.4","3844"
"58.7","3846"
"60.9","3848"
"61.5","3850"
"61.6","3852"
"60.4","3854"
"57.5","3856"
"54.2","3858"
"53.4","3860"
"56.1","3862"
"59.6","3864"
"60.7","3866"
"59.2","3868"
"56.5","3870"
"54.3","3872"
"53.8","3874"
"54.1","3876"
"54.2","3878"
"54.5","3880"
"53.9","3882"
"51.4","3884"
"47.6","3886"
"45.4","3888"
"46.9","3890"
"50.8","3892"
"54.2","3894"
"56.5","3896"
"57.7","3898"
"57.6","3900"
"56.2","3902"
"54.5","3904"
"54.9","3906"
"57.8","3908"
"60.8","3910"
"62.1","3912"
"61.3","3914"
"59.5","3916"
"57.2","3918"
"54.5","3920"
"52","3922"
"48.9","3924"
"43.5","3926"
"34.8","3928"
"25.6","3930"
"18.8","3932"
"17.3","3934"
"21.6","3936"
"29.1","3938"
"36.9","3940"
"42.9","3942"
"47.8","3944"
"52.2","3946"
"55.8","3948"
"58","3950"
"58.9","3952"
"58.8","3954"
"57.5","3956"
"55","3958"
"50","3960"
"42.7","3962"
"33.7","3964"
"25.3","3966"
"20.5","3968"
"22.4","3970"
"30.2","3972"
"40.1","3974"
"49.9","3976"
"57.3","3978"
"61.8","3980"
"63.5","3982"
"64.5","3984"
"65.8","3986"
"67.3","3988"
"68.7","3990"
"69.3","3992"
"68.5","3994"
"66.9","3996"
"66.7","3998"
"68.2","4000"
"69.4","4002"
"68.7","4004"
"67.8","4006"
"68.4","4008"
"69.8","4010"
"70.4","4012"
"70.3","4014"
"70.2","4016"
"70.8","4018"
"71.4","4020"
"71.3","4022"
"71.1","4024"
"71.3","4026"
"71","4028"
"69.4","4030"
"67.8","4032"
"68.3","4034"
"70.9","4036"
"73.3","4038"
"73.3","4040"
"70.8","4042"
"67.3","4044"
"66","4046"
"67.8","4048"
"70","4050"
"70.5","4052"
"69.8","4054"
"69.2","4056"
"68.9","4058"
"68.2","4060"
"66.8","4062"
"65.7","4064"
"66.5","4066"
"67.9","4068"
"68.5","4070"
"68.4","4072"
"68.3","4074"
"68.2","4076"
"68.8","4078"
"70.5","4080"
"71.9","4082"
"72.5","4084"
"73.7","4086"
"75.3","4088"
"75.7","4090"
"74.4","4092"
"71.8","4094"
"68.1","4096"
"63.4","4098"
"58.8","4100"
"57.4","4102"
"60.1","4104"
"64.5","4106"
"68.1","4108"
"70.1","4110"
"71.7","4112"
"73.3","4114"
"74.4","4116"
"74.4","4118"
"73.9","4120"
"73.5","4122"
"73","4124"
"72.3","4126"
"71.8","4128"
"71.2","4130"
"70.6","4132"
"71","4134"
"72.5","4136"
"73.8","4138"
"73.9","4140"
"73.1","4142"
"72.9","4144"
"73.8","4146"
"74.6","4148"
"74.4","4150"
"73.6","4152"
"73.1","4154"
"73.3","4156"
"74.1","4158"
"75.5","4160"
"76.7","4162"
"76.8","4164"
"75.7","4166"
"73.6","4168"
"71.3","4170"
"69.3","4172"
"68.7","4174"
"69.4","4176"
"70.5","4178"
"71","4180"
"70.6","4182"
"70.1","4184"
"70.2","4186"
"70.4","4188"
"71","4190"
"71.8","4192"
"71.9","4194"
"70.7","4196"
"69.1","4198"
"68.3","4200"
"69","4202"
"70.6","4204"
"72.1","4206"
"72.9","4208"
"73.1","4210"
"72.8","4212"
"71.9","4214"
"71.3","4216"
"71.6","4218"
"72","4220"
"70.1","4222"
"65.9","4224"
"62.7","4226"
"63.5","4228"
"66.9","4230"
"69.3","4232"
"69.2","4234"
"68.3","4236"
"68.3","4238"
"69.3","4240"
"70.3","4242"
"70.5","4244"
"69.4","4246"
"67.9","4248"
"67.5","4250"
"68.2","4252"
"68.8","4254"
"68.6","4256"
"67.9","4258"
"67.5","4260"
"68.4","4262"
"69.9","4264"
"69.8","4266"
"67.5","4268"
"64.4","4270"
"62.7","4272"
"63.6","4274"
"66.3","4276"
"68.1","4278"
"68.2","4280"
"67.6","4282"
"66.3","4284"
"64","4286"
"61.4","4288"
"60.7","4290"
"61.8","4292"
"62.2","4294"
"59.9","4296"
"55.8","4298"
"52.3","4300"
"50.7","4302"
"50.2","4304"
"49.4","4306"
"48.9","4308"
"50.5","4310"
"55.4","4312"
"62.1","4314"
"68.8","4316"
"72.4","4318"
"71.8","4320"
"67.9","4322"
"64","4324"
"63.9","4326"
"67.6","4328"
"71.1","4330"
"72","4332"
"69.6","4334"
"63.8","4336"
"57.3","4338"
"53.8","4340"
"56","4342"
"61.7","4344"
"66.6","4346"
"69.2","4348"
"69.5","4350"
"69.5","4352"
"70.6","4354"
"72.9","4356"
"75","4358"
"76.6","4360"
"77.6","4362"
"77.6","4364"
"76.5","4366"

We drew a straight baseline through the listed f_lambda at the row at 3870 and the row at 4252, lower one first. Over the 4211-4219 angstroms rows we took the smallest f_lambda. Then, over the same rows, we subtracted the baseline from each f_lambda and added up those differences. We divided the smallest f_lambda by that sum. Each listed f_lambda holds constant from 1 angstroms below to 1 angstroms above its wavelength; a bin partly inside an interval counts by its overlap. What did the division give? 3.7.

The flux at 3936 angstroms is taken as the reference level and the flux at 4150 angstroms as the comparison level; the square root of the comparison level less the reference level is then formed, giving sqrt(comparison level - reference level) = 7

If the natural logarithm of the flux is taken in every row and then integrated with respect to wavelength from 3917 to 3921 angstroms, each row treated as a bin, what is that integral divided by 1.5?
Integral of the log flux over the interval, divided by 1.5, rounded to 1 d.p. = 10.7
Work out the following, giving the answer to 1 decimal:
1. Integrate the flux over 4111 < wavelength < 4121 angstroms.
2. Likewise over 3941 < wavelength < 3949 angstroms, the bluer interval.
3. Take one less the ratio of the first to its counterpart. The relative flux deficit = -0.9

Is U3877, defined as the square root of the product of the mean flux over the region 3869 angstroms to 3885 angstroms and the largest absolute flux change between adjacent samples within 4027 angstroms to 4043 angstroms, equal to 11.9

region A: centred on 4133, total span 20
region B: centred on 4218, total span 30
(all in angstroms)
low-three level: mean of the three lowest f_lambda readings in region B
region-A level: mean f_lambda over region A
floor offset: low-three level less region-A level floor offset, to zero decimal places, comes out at -8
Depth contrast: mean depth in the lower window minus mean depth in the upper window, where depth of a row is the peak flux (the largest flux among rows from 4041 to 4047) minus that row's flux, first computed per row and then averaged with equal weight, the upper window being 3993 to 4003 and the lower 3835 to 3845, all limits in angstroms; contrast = 25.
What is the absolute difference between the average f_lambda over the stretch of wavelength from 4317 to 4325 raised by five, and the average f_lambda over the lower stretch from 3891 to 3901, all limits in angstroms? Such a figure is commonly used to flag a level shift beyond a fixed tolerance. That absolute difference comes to 19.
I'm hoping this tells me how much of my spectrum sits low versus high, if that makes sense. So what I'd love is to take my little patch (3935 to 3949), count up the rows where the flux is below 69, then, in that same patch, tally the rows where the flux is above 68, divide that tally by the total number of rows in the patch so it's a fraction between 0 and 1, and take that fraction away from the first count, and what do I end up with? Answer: 7.0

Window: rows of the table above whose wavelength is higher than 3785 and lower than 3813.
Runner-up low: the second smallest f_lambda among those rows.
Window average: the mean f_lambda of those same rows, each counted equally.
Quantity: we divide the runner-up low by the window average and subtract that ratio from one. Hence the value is 0.15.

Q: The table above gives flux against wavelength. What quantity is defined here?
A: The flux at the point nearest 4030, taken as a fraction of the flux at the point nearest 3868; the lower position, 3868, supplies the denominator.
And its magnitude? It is 1.17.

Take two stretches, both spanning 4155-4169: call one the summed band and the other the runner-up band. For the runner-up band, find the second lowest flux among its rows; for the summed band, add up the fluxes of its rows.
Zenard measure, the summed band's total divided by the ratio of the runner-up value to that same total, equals 3755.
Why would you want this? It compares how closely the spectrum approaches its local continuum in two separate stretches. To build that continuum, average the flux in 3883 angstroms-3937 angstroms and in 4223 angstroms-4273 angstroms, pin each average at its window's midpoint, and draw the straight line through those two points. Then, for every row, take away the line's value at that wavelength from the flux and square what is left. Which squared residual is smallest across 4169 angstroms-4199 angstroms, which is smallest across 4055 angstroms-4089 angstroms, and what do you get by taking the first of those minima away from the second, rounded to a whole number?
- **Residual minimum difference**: 53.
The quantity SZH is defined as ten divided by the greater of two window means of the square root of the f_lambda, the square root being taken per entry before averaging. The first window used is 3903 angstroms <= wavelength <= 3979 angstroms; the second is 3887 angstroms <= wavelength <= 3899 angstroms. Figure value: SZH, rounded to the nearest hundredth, 1.39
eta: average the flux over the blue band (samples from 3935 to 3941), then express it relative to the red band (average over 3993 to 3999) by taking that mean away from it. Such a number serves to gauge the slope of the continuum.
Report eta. -38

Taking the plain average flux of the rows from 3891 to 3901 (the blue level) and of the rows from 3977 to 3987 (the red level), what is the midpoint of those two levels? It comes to 59.0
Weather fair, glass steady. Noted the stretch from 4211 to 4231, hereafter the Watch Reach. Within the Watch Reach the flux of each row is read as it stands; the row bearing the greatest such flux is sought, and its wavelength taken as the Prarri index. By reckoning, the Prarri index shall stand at 4212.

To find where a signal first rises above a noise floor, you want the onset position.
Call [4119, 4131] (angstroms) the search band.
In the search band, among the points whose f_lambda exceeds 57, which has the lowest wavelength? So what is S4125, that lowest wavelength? 4120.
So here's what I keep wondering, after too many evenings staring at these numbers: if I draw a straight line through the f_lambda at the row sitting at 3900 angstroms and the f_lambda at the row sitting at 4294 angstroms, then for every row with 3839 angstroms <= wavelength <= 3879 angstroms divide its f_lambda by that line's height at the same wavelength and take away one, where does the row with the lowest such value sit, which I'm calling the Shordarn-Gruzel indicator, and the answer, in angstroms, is 3840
